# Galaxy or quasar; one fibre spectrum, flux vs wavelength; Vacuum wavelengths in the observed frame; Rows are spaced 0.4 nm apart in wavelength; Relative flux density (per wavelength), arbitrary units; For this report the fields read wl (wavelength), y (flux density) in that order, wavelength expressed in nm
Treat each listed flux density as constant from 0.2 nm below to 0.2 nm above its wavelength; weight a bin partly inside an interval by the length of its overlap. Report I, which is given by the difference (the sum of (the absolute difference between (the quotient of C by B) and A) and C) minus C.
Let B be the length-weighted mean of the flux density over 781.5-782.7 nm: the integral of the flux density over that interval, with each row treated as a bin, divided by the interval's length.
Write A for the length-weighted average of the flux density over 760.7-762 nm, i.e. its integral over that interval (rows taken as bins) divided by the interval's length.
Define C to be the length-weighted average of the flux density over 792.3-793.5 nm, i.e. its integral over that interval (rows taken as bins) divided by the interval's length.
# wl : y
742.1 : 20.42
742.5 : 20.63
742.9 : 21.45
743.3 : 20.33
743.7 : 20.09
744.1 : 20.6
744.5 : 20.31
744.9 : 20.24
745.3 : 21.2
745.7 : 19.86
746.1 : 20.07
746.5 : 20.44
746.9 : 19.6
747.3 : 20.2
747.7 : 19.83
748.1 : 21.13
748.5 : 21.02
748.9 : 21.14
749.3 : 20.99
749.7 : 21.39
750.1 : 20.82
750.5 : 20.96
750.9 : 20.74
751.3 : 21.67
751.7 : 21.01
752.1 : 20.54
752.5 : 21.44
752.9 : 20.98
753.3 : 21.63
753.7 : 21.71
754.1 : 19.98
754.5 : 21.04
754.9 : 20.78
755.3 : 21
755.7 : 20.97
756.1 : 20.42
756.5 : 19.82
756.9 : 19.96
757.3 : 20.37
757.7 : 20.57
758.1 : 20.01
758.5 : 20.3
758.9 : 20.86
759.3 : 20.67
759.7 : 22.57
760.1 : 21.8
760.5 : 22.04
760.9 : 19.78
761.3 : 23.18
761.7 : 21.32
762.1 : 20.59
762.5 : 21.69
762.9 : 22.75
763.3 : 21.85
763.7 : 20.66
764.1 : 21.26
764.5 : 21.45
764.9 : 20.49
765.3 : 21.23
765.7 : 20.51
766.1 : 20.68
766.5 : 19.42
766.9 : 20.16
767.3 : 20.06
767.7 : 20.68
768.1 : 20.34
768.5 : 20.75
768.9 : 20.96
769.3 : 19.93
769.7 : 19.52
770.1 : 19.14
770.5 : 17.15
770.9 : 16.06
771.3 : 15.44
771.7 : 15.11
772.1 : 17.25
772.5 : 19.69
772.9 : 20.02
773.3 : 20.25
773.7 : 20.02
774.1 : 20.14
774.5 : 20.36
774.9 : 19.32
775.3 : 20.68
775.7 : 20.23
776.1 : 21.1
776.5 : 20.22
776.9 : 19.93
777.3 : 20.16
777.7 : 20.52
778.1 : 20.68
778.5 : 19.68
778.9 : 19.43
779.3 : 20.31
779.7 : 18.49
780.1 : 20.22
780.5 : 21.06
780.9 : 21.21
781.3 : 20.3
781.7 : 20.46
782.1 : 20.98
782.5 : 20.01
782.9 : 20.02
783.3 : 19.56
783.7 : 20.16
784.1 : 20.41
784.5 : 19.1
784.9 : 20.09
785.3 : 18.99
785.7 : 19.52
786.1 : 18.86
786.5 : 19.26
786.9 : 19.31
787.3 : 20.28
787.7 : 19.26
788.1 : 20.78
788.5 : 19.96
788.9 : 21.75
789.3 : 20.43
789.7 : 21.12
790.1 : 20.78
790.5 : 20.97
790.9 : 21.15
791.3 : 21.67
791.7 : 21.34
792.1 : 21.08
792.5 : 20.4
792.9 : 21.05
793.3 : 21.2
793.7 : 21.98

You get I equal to 20.3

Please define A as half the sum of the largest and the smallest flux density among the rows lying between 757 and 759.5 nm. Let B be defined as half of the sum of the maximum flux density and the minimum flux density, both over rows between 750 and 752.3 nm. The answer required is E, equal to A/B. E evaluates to 0.97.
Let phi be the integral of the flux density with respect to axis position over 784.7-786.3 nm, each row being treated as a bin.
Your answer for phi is 31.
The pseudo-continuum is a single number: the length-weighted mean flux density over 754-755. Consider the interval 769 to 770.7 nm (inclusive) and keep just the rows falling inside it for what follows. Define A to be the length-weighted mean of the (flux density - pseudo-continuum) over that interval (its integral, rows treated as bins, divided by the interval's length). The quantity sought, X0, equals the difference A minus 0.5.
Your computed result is -2.1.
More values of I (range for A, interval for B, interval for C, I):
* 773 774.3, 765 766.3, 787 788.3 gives 19.2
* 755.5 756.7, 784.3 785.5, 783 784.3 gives 19.4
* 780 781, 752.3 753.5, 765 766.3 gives 19.9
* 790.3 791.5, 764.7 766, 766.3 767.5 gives 20.3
